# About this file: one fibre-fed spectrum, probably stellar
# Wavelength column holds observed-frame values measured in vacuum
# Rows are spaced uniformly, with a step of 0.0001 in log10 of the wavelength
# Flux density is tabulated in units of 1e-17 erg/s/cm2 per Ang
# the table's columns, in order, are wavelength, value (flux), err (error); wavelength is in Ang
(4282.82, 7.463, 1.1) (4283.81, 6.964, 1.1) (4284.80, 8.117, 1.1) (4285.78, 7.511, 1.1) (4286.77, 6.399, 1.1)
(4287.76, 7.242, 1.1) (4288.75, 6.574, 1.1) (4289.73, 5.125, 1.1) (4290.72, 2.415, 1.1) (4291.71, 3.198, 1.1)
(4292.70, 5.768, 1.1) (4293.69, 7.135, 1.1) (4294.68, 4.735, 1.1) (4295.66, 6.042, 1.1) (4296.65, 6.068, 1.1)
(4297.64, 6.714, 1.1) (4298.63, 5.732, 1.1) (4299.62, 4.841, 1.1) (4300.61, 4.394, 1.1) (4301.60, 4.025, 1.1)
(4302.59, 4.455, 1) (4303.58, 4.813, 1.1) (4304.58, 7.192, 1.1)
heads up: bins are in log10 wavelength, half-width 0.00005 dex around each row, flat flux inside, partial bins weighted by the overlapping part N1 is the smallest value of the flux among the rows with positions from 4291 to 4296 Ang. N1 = 3.198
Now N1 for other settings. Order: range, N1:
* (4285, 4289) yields 6.399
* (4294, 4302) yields 4.025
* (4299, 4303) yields 4.025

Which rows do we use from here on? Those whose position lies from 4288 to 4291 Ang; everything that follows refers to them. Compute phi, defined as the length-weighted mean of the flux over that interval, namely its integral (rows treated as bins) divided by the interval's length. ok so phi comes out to 5.1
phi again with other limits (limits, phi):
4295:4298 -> 6.2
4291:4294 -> 5.0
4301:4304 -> 4.4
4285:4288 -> 7.1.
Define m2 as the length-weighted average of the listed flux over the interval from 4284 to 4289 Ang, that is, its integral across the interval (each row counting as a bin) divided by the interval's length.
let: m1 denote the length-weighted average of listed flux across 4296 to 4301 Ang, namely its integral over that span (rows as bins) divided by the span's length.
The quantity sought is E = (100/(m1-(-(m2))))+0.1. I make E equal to 7.9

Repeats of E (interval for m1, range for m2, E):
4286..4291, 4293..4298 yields 8.5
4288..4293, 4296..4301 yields 9.8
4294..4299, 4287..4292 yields 9.2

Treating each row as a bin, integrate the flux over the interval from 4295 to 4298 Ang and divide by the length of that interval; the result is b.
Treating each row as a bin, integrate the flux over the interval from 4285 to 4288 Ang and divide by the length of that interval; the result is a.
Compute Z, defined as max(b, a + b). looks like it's 13.3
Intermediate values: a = 7.1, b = 6.2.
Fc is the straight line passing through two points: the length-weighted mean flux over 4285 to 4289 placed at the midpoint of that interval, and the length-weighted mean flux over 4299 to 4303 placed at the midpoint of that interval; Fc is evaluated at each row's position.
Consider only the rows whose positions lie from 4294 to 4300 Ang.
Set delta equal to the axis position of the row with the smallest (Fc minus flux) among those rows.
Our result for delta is 4297.64 Ang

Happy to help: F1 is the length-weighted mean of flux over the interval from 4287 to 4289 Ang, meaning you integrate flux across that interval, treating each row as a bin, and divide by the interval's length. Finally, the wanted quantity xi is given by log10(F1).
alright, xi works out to 0.84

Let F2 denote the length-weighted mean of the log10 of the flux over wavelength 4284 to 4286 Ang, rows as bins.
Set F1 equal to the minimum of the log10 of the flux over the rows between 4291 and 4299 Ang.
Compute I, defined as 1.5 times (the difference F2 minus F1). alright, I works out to 0.58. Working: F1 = 0.50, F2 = 0.89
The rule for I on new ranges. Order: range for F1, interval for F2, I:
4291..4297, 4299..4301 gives 0.25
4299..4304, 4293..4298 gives 0.27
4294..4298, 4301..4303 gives -0.07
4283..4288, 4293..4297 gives -0.05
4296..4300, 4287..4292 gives -0.02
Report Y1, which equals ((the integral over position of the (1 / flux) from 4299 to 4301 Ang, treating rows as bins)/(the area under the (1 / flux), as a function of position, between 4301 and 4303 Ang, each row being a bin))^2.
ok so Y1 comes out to 0.8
